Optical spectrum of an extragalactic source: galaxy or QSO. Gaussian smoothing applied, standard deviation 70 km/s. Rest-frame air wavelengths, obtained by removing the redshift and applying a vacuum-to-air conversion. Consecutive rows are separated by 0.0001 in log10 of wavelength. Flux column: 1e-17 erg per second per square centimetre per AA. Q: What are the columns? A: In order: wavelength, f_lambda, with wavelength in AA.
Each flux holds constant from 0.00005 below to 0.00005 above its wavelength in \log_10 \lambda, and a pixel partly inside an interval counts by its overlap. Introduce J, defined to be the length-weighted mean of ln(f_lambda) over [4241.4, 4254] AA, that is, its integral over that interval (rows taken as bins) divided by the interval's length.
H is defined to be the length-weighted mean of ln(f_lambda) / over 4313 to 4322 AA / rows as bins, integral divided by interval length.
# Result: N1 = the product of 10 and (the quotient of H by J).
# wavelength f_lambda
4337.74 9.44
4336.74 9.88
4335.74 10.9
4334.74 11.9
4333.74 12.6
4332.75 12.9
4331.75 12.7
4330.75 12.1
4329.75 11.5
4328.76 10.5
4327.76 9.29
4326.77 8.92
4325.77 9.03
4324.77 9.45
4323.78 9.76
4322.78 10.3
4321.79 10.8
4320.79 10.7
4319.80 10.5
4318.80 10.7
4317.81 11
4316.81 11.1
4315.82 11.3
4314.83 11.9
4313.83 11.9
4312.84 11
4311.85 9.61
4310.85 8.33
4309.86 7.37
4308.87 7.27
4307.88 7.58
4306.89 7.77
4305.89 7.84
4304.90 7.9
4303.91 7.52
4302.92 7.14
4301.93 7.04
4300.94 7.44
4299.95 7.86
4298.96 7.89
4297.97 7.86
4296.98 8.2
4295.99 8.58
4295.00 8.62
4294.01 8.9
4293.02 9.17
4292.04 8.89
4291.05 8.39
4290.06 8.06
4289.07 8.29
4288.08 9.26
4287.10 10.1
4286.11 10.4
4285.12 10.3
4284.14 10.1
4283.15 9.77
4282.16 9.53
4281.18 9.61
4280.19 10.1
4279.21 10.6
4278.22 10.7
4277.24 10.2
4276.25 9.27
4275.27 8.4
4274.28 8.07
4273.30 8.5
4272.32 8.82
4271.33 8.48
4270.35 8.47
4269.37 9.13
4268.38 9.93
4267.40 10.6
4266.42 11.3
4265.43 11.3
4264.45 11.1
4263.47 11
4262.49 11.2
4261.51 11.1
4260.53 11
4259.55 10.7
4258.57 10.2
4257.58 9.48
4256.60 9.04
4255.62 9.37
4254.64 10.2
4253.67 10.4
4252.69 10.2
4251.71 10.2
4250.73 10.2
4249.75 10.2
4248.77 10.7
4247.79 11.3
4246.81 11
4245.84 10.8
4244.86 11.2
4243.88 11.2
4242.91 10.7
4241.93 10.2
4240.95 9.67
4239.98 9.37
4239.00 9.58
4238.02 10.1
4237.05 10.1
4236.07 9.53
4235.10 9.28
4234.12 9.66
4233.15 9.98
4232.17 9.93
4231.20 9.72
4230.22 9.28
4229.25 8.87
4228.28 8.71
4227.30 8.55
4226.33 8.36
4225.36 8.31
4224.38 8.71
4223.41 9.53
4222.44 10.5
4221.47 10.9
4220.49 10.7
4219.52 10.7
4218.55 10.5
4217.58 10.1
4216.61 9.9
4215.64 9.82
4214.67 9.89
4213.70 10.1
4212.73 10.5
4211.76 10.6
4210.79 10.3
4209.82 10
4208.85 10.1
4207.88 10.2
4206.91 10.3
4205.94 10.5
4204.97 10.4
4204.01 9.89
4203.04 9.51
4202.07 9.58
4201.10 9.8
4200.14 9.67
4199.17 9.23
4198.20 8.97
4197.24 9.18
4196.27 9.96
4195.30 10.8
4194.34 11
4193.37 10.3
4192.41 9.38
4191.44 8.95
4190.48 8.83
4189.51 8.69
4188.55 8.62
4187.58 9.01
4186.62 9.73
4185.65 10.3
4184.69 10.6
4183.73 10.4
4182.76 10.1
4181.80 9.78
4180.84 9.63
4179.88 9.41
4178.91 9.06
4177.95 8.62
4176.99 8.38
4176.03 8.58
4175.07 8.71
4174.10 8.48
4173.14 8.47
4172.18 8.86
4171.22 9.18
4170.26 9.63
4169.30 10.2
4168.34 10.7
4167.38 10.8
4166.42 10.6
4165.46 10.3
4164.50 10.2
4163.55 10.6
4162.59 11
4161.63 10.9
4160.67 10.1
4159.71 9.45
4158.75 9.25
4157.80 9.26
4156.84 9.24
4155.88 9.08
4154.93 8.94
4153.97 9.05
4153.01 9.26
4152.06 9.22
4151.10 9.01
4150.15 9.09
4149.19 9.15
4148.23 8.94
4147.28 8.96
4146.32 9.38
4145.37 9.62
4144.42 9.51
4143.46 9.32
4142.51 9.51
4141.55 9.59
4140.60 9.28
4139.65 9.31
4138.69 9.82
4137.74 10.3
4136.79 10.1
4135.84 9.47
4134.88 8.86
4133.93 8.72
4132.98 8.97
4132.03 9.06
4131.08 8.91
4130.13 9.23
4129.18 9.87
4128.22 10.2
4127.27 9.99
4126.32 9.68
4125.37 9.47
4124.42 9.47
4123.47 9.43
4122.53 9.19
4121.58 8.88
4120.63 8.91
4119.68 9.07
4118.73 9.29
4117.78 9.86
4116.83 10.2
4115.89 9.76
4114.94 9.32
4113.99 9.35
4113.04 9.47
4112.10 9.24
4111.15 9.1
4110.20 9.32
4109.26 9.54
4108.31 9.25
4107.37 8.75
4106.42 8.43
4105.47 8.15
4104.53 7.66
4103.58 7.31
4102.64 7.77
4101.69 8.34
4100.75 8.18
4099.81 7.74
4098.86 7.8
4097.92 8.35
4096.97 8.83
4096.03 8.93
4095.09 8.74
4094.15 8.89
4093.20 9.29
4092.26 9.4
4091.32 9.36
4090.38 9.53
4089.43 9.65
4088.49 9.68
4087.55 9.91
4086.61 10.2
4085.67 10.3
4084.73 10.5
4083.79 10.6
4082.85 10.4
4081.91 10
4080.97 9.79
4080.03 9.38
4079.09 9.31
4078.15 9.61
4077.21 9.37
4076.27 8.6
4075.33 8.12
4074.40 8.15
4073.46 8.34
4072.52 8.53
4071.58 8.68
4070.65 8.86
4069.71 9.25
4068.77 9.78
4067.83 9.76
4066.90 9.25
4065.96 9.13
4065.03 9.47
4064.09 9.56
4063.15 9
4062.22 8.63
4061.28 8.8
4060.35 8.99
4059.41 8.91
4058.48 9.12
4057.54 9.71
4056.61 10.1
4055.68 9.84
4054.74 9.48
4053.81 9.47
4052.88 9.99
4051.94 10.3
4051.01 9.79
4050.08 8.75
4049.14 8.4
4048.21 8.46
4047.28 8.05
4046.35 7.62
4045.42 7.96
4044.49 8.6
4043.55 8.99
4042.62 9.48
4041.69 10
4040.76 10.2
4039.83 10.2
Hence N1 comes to 10.2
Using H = 2.41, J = 2.36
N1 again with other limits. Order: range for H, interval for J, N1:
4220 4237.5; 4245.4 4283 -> 9.7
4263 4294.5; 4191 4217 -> 9.8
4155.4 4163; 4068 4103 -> 10.3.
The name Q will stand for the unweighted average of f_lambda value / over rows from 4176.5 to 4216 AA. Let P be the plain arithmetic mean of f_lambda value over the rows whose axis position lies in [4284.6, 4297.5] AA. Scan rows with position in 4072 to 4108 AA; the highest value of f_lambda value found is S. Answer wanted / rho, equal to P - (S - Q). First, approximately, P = 9.0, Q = 9.8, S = 10.6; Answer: 8.2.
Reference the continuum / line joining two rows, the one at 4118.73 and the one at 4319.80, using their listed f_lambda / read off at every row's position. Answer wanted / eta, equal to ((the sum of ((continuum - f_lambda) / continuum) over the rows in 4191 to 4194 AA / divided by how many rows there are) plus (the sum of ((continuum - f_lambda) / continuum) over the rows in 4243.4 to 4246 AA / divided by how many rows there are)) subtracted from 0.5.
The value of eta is 0.58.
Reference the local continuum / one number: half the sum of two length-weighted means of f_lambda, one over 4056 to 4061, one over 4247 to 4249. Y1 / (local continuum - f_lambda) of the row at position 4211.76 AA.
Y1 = -0.4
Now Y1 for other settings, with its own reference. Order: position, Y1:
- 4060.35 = 1.2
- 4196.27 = 0.2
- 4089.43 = 0.5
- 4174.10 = 1.7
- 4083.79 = -0.4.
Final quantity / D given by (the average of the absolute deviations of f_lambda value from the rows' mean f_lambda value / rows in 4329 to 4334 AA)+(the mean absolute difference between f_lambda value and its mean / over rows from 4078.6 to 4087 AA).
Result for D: 0.8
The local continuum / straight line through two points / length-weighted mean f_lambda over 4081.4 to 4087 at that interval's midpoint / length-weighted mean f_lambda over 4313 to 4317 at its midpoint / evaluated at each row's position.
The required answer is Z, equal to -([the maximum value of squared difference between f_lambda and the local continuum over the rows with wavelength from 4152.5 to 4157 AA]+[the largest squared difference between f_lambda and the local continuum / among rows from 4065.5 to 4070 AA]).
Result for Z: -4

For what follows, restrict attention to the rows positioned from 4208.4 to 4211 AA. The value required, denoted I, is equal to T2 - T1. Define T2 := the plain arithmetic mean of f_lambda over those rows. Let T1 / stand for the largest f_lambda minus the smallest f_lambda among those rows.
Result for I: 9.8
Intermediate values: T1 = 0.30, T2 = 10.1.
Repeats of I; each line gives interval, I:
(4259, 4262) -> 10.5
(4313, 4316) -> 11.1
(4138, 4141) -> 8.9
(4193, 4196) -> 10.0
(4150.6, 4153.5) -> 8.9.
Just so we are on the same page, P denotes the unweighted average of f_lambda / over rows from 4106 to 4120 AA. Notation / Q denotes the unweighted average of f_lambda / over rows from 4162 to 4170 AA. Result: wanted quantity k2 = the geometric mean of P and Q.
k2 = 9.9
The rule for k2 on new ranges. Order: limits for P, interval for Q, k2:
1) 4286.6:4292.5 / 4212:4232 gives 9.2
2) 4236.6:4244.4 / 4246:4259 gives 10.2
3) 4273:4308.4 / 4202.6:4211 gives 9.4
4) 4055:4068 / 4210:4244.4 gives 9.6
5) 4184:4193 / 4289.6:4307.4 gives 8.7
